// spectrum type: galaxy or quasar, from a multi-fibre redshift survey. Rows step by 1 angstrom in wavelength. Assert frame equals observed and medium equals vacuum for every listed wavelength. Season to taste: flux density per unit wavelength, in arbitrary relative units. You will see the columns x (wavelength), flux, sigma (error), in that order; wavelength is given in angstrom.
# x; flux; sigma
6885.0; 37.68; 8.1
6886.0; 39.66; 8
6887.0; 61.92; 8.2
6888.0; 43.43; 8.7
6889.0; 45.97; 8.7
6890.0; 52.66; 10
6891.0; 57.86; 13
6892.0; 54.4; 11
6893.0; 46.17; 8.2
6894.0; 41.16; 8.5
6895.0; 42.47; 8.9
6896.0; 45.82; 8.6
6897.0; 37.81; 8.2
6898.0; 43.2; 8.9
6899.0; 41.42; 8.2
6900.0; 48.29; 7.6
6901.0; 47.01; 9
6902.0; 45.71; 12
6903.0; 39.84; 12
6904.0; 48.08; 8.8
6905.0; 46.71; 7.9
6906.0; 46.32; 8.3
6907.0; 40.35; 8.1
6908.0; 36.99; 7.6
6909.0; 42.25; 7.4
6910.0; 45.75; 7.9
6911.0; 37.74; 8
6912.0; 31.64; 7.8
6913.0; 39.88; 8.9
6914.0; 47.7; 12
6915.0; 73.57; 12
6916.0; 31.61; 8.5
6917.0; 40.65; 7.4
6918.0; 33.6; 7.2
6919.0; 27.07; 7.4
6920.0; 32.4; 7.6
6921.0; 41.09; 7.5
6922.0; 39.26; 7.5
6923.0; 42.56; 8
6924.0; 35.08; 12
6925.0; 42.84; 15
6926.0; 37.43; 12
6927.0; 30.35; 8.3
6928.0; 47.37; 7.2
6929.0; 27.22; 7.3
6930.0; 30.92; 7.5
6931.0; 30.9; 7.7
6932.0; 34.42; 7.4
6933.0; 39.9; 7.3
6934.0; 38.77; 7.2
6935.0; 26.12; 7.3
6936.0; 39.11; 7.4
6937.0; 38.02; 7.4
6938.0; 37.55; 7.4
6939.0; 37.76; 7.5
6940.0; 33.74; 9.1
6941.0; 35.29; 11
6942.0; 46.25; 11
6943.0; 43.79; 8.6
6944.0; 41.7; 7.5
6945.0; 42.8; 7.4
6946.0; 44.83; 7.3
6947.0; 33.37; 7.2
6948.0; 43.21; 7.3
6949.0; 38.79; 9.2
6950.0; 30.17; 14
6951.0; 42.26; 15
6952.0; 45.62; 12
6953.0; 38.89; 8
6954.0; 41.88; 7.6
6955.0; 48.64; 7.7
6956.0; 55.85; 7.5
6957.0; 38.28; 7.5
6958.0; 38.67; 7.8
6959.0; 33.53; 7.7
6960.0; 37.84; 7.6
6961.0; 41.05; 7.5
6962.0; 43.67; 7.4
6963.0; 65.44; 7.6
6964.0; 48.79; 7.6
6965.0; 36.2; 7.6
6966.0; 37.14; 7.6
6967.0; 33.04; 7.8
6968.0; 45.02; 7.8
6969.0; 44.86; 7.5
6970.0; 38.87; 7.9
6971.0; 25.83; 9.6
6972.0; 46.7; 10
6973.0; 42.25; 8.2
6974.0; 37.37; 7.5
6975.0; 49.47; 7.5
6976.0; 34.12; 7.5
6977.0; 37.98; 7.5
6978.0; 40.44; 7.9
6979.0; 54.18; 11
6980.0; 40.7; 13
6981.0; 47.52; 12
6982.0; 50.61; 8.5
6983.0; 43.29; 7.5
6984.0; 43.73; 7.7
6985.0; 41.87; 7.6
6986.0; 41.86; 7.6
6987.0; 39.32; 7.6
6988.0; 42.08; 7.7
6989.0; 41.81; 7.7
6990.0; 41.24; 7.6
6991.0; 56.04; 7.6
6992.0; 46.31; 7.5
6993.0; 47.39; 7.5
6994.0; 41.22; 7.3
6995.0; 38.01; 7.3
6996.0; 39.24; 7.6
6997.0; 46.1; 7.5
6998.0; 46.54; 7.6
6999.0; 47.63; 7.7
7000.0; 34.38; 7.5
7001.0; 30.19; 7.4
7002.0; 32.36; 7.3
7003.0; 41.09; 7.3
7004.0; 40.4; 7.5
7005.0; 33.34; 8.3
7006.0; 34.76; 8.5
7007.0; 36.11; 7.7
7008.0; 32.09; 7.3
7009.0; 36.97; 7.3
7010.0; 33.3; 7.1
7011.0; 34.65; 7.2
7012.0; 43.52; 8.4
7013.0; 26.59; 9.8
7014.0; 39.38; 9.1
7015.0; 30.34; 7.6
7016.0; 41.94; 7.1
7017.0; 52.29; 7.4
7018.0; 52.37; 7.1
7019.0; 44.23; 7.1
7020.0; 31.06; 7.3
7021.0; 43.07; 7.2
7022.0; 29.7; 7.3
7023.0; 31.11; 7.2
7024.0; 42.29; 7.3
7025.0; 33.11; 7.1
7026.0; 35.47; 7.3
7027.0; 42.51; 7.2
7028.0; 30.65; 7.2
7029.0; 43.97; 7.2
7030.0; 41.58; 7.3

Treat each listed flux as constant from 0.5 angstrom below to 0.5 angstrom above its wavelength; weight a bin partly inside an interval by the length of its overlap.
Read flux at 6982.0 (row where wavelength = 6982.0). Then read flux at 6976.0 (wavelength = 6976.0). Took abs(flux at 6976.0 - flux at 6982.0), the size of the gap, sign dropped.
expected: 16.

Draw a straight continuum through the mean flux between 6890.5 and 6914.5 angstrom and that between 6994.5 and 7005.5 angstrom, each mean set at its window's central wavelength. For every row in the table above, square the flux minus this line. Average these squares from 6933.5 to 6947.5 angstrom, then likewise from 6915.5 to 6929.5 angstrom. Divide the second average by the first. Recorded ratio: 2.0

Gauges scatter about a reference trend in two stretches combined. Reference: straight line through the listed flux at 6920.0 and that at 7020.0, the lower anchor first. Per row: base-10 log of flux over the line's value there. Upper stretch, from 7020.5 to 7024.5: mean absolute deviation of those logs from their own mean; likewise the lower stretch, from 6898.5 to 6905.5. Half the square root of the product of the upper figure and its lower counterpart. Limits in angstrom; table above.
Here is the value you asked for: 0.022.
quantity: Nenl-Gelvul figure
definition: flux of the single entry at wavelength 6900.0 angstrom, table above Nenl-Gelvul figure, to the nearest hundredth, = 48.29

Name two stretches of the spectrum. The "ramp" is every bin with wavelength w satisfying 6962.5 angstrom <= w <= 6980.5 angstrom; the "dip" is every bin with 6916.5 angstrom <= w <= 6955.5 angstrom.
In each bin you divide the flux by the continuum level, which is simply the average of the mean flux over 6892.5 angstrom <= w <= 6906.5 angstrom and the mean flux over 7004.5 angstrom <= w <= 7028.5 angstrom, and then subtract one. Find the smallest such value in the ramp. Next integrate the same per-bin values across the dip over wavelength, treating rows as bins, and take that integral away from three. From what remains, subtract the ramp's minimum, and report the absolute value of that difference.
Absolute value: 6.0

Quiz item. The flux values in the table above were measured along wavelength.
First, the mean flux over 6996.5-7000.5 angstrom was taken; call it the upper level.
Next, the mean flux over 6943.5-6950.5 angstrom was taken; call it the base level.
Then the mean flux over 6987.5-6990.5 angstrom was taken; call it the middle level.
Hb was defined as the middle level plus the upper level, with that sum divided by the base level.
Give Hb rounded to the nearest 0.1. 2.2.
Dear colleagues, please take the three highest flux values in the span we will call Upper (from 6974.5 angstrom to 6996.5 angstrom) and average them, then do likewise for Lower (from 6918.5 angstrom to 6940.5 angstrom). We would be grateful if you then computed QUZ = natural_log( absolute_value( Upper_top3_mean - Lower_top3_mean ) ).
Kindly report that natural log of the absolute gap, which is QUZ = 2.2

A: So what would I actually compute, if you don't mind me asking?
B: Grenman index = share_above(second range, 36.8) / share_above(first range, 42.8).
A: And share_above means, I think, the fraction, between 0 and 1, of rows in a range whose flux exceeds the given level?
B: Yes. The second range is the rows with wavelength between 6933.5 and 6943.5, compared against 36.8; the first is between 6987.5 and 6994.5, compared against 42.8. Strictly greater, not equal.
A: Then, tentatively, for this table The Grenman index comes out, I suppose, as 1.6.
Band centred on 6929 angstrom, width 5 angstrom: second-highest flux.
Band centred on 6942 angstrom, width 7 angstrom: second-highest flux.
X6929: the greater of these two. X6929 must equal 44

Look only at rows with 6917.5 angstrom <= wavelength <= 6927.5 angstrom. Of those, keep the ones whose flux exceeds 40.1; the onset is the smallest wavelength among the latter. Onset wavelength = 6921.0 angstrom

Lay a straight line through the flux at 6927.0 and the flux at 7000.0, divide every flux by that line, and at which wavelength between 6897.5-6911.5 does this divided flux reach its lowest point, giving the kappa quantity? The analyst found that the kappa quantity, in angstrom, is 6908.0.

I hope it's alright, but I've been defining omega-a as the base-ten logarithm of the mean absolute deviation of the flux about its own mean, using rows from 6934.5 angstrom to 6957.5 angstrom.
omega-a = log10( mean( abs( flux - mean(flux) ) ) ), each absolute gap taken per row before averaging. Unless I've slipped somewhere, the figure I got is 0.68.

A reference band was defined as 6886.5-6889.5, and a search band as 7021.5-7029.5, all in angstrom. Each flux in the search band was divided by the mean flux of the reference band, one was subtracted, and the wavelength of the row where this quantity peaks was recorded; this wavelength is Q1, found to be 7029.0 angstrom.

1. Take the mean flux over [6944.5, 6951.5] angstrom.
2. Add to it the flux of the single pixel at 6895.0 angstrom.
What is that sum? 82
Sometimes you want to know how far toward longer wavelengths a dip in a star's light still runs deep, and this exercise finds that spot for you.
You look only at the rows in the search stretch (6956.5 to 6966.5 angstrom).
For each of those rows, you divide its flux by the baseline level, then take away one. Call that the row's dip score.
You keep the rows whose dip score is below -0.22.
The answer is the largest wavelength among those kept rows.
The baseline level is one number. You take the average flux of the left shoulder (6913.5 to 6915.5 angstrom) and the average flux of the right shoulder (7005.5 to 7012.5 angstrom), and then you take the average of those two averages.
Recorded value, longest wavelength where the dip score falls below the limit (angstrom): 6966.0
